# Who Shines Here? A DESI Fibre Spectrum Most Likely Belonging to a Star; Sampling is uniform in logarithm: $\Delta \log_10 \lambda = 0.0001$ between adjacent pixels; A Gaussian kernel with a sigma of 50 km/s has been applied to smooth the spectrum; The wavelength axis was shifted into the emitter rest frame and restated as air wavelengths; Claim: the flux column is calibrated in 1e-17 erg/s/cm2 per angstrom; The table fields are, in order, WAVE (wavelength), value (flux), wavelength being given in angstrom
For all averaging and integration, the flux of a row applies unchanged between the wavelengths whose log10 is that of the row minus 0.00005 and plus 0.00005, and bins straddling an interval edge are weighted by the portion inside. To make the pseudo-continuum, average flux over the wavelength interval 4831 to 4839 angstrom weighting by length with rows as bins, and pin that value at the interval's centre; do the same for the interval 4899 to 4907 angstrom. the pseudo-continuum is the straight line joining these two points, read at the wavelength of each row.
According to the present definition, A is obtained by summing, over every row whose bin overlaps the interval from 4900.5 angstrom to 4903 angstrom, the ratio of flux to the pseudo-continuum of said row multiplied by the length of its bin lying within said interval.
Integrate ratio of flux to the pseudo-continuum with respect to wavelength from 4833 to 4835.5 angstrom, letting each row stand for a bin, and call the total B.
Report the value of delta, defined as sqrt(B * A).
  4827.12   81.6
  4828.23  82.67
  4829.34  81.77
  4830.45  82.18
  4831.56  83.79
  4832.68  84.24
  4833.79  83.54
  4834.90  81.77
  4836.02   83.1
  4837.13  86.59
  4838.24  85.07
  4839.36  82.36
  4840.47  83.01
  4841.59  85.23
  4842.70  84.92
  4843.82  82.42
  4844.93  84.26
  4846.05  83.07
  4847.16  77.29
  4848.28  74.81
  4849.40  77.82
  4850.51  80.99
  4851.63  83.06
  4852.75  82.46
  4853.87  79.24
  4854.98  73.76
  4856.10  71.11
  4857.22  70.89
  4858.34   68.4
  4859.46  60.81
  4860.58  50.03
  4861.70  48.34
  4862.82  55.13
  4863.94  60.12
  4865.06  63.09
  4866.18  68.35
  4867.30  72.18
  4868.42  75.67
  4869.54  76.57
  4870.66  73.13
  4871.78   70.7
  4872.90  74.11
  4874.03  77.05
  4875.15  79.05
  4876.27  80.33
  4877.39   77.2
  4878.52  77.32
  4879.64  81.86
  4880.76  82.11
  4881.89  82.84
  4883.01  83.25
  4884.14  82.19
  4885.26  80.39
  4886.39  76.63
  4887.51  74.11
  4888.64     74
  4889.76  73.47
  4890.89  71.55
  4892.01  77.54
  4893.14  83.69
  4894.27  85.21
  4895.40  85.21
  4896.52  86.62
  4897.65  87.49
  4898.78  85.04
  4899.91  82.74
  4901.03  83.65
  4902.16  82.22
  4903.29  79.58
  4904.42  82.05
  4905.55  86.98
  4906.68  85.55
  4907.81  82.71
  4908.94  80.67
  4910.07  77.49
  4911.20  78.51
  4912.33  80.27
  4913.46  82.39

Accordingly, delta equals 2.47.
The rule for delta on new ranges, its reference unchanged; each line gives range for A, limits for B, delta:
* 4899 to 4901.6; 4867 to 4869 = 2.15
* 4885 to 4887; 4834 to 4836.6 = 2.19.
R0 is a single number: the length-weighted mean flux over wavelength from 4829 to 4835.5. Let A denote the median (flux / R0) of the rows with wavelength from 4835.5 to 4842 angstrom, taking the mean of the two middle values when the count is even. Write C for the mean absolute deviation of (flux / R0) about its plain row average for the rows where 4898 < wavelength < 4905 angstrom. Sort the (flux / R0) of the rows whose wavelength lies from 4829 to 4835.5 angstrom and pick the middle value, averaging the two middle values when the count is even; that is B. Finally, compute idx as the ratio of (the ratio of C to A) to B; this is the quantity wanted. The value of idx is 0.015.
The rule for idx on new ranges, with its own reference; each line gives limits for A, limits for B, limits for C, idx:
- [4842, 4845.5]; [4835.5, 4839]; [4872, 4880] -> 0.023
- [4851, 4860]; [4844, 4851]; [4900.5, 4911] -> 0.031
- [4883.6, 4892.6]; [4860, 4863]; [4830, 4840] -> 0.025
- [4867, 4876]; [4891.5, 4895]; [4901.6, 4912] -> 0.032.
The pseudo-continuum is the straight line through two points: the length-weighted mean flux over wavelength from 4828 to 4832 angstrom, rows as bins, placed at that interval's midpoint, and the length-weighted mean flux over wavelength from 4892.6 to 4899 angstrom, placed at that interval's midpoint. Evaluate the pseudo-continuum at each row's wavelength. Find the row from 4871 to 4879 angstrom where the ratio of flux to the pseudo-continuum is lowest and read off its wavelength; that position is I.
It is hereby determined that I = 4871.78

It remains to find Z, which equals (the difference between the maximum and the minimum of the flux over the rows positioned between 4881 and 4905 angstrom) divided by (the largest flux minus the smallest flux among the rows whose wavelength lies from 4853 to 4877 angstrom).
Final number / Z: 0.5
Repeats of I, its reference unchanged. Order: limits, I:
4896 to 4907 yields 4903.29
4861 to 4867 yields 4861.70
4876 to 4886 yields 4877.39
